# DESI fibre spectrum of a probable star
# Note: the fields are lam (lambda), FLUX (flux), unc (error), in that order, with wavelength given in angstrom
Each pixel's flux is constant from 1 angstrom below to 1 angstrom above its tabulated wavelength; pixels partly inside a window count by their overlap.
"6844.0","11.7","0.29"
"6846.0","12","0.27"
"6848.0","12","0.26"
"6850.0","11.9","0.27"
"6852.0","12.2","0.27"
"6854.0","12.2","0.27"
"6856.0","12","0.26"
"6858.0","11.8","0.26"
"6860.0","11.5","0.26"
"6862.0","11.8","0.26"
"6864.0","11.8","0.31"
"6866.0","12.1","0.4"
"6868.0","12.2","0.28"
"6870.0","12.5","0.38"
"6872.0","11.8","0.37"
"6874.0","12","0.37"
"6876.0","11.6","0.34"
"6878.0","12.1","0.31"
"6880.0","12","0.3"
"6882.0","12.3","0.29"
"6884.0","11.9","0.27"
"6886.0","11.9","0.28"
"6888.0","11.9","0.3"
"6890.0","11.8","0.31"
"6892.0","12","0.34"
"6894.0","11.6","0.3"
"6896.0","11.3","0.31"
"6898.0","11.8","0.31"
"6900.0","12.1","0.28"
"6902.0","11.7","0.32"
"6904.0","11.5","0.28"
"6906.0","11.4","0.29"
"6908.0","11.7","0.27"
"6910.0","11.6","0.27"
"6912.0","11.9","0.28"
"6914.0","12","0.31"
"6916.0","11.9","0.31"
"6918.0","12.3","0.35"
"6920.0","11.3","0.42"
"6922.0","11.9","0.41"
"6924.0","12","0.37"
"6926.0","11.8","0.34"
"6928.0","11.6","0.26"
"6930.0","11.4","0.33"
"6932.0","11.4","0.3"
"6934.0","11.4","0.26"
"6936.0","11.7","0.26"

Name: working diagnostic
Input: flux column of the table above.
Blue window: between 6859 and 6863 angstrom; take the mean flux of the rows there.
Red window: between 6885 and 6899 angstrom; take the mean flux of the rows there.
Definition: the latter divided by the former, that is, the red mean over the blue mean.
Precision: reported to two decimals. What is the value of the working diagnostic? 1.01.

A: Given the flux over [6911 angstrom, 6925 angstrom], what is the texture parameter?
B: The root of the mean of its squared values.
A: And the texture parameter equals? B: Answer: 11.90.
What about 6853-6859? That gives 12.00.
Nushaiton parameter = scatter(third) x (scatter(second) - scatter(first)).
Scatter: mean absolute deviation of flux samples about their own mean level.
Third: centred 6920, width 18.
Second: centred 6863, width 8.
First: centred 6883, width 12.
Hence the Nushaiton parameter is 0.005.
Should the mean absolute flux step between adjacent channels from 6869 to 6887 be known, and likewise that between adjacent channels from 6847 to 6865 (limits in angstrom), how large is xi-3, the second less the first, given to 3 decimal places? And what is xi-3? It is -0.150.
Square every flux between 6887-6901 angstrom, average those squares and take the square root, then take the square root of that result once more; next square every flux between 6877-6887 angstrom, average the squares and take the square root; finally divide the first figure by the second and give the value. 0.285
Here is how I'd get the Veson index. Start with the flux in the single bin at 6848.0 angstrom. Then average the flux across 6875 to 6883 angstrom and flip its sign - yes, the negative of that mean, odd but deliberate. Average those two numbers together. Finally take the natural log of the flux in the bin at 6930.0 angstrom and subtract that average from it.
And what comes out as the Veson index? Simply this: 2.43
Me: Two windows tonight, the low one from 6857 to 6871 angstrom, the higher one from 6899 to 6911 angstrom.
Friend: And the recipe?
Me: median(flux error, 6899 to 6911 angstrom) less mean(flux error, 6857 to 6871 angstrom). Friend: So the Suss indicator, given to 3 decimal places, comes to -0.027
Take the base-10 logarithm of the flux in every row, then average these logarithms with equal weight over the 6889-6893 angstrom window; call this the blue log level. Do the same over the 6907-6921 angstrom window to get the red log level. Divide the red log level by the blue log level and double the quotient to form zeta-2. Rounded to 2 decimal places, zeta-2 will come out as 1.99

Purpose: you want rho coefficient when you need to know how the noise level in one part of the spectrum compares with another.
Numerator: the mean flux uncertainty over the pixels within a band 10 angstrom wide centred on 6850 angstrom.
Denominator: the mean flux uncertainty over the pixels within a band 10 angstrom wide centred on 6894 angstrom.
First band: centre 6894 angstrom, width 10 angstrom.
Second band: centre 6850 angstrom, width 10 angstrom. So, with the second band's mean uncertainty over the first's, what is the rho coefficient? 0.85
